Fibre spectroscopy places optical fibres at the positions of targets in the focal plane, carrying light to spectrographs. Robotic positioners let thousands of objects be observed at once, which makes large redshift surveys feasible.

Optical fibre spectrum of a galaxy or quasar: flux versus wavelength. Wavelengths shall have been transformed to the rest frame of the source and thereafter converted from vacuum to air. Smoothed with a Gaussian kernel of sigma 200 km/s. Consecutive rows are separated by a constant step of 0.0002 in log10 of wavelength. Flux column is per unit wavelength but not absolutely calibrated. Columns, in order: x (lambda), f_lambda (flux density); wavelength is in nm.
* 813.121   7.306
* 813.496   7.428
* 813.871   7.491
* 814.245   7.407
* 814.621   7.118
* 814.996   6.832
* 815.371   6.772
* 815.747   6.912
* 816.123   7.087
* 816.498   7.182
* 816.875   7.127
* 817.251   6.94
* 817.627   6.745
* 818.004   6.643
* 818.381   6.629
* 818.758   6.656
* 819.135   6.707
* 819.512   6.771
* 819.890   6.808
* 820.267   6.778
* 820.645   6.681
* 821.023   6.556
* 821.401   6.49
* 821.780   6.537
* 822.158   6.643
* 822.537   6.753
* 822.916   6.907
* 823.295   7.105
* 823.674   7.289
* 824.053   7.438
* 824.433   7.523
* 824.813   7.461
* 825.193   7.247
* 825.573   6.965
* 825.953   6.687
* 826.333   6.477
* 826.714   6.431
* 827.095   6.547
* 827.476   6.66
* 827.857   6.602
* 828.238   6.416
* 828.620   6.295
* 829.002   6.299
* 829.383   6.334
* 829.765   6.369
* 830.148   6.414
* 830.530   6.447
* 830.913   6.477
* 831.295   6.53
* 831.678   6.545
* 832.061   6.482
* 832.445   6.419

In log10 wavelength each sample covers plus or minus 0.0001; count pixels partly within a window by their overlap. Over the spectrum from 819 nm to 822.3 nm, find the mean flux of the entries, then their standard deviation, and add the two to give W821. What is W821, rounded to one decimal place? 6.8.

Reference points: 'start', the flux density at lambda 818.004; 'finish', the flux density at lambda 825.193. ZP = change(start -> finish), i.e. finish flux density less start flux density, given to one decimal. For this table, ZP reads 0.6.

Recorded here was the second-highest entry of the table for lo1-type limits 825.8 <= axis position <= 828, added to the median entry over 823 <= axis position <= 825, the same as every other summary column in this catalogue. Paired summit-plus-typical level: 14.1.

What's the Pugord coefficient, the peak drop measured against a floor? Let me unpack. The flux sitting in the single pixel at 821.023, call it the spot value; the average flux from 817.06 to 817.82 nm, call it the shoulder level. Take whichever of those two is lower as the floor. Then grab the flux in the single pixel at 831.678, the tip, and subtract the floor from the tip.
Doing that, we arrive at -0.01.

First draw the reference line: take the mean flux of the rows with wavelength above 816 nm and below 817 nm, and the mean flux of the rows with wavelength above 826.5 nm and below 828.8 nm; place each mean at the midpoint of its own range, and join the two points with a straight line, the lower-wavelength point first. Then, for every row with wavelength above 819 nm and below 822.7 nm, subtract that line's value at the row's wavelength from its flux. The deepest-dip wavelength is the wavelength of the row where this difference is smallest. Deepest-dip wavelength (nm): 821.401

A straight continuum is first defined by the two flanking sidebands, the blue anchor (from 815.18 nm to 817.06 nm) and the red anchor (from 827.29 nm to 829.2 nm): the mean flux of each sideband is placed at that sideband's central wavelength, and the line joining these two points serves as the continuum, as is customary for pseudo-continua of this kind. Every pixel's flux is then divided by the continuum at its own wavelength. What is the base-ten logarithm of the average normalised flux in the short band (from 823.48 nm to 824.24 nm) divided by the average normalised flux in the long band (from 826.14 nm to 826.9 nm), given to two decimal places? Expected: 0.05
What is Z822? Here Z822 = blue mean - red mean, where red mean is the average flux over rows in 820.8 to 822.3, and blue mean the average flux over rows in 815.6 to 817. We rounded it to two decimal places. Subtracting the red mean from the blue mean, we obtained 0.52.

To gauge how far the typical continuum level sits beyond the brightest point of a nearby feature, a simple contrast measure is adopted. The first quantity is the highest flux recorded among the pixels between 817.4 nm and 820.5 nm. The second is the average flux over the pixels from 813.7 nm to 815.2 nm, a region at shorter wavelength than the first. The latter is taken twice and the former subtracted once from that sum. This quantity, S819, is 7.6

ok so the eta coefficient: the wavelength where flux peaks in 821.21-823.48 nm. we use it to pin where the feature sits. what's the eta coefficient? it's 823.295 nm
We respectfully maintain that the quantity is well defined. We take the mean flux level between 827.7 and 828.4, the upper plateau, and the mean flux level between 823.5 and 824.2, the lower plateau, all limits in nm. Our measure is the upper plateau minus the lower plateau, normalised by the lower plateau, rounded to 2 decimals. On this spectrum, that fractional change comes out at -0.12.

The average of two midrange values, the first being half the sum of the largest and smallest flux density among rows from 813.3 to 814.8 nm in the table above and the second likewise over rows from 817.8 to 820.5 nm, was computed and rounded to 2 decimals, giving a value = 7.01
